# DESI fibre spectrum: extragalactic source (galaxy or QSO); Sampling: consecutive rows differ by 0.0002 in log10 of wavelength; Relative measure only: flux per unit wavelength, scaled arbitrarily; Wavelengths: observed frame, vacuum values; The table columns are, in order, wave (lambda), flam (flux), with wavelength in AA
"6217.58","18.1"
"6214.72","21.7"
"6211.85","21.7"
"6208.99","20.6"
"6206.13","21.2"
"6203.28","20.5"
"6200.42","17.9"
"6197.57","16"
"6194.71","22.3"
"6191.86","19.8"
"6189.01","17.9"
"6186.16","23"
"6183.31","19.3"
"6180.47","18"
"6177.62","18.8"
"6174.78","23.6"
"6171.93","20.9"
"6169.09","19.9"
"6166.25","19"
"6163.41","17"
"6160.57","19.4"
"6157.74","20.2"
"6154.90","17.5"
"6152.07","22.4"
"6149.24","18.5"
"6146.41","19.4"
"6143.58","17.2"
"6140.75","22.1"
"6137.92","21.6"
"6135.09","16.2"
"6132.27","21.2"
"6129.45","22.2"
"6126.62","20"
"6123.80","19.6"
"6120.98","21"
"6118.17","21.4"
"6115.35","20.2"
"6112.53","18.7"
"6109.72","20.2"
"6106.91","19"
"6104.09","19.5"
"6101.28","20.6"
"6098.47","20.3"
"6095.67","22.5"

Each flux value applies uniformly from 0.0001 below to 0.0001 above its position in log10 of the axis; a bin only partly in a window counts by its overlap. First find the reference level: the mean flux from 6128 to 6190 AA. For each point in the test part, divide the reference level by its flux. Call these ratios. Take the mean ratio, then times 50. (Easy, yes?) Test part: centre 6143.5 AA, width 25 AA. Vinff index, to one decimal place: 51.2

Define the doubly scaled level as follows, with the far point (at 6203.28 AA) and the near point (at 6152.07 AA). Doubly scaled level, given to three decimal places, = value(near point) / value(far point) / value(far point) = 0.053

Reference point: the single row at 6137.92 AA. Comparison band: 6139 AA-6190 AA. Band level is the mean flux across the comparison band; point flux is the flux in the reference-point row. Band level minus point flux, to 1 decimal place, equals -1.9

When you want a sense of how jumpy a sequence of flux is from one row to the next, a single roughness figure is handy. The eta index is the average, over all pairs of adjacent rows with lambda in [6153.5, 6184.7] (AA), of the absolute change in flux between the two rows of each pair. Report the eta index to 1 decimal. 1.9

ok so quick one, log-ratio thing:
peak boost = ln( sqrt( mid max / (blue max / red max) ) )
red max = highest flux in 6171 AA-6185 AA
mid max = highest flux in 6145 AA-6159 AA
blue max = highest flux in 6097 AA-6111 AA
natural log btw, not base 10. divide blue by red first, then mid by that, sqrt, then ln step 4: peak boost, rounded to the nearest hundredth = 1.62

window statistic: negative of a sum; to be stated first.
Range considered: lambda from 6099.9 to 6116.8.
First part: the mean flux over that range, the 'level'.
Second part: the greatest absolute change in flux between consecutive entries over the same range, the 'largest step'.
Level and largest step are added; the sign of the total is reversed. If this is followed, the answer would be -21.2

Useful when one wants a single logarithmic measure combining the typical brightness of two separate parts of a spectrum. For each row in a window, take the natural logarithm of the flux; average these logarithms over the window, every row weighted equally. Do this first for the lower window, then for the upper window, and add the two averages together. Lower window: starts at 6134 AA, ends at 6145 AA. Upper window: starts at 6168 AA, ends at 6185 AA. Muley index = 5.95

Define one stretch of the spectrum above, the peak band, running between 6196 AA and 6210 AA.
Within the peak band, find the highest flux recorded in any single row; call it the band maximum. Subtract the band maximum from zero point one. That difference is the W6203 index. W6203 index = -21.1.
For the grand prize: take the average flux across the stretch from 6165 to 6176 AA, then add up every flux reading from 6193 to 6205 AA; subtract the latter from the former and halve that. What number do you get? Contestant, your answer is -27.9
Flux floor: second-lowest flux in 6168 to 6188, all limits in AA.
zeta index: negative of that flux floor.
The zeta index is -18.8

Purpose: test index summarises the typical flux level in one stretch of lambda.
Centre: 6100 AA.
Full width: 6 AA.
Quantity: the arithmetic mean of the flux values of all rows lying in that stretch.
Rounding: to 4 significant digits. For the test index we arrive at 20.45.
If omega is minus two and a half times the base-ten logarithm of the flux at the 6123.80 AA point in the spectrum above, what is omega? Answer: -3.23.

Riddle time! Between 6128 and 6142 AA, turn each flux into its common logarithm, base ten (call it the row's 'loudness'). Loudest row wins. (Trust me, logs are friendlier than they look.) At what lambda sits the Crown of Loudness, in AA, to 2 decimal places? 6129.45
